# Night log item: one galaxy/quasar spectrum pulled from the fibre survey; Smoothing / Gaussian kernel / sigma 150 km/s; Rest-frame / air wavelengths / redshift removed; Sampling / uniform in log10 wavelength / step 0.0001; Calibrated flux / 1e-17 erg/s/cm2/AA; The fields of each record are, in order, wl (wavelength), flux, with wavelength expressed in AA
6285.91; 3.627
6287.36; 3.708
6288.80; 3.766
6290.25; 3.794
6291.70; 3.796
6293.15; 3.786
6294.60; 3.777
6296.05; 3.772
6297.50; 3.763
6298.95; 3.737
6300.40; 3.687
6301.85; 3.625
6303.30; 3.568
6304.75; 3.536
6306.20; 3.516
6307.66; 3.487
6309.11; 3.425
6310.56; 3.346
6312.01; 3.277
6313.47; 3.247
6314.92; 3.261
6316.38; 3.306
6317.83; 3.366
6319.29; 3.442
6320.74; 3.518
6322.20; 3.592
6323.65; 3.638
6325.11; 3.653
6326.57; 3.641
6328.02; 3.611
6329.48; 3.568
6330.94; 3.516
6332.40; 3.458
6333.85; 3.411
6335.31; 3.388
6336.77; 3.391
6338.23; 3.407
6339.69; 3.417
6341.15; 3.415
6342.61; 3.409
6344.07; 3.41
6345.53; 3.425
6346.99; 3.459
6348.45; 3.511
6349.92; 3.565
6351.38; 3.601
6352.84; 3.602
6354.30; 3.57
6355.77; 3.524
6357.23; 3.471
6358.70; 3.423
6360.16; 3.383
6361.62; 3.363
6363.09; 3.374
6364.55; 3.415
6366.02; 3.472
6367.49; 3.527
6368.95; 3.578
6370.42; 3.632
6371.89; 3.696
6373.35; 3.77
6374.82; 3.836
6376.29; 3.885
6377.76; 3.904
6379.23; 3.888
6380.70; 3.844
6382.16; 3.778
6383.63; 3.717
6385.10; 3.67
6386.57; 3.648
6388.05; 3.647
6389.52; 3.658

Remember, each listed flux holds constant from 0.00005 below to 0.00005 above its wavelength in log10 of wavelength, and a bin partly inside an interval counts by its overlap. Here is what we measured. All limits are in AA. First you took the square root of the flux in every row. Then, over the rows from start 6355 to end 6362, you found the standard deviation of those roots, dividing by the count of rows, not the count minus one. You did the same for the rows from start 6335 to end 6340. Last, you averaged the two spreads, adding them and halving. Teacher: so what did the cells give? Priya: 0.010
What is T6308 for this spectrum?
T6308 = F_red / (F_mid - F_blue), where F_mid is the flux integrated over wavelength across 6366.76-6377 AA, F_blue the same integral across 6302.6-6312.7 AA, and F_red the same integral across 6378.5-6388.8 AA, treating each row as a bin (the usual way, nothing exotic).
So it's 13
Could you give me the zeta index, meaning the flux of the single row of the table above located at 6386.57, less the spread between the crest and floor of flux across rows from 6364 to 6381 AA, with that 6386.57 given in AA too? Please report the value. 3.16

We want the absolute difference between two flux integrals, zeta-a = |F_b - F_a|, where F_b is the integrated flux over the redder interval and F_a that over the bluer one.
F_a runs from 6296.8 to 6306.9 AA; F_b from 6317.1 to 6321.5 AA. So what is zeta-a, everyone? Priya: 22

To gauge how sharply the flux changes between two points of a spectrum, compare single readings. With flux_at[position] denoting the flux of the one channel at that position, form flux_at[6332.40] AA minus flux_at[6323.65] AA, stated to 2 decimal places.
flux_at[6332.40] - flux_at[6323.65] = -0.18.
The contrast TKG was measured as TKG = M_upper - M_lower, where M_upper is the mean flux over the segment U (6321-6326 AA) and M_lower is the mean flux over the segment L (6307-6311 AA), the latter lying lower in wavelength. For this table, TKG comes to 0.2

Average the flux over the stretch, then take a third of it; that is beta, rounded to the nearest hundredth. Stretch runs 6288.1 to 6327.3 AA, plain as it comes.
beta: 1.19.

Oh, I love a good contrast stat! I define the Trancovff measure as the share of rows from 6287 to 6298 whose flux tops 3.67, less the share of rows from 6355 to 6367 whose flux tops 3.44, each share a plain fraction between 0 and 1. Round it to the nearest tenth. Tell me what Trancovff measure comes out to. 0.6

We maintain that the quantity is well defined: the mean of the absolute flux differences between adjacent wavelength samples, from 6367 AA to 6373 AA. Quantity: 0.056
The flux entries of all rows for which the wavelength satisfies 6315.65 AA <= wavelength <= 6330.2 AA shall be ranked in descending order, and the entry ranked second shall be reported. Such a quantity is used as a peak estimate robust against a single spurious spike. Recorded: 3.641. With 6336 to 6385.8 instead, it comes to 3.888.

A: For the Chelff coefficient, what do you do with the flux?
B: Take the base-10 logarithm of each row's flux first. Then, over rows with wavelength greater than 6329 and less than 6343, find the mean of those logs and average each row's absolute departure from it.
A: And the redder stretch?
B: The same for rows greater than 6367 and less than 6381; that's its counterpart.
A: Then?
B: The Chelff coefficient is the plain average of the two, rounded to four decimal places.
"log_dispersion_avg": 0.0097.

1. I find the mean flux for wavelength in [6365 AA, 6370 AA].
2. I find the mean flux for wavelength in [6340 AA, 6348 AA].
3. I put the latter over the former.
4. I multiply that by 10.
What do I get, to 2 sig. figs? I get 9.7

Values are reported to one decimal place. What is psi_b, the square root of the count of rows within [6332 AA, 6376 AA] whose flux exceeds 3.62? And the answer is 2.0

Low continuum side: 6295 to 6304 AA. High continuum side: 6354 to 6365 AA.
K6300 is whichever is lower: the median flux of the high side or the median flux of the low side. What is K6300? 3.42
